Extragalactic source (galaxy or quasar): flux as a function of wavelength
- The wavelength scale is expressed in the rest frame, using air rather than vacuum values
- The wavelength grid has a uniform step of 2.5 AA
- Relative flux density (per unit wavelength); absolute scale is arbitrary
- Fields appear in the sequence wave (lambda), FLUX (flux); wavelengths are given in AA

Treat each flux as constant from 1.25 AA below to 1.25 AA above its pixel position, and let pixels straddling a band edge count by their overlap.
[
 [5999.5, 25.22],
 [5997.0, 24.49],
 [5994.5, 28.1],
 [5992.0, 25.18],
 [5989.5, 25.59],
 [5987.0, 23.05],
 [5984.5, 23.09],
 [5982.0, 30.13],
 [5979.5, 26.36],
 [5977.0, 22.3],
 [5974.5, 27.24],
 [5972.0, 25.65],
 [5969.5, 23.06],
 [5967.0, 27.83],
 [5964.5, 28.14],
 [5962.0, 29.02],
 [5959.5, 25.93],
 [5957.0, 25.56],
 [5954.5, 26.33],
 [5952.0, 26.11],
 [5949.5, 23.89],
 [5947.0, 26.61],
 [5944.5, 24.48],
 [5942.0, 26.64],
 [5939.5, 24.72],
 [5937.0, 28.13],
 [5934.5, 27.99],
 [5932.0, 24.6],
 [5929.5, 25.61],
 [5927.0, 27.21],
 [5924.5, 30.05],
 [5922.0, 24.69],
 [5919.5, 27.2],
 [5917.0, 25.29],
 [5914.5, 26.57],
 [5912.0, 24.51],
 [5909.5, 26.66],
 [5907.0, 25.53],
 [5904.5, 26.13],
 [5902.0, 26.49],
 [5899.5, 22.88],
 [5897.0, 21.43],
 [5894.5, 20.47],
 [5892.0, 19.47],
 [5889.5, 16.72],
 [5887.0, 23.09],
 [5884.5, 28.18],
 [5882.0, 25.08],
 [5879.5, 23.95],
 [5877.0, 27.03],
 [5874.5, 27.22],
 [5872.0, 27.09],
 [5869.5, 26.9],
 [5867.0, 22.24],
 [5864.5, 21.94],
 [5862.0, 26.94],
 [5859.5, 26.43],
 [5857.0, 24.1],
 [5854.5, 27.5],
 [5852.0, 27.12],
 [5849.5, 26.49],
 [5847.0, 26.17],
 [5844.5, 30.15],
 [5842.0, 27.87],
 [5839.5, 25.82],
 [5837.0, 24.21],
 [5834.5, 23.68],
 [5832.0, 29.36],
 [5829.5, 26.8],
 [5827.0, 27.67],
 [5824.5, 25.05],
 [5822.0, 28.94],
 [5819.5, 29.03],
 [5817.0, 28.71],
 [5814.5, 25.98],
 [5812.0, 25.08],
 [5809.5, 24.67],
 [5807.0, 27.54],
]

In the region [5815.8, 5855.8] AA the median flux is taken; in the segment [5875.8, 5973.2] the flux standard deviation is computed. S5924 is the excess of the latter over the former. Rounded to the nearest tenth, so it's -24.7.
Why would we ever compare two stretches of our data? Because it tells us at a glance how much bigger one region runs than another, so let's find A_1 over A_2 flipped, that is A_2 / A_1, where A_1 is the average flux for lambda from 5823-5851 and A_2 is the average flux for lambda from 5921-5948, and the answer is 0.99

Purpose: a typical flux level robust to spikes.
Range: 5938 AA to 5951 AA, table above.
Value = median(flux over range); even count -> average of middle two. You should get 24.7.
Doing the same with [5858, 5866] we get 26.4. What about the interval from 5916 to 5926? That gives 26.2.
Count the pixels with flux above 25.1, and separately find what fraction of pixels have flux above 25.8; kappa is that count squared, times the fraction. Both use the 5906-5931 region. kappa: 32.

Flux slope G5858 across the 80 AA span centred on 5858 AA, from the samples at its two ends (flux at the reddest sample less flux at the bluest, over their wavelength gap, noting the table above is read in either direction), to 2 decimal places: -0.10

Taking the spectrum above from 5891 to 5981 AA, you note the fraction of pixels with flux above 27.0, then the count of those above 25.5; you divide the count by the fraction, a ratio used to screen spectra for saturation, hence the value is 92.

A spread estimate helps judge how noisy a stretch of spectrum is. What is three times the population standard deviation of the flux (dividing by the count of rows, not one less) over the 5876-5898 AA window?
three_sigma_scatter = 10.4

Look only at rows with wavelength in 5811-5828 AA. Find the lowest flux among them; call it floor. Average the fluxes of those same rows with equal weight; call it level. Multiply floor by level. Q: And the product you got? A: 682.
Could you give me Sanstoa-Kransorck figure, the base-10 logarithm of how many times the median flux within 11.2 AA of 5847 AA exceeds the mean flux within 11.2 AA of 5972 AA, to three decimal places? -0.002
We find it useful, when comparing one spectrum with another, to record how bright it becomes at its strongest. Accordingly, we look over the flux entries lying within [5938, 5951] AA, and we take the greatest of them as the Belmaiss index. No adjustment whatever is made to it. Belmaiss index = 26.64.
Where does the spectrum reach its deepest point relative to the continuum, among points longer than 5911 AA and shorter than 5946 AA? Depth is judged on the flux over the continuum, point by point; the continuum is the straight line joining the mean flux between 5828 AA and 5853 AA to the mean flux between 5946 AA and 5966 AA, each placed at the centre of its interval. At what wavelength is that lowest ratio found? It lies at 5912.0 AA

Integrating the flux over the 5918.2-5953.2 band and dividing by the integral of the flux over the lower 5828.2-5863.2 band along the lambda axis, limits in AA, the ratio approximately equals 0.99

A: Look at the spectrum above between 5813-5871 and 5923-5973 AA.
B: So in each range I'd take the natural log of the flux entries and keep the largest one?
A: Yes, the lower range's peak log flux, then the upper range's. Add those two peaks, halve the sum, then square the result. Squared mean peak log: 11.6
